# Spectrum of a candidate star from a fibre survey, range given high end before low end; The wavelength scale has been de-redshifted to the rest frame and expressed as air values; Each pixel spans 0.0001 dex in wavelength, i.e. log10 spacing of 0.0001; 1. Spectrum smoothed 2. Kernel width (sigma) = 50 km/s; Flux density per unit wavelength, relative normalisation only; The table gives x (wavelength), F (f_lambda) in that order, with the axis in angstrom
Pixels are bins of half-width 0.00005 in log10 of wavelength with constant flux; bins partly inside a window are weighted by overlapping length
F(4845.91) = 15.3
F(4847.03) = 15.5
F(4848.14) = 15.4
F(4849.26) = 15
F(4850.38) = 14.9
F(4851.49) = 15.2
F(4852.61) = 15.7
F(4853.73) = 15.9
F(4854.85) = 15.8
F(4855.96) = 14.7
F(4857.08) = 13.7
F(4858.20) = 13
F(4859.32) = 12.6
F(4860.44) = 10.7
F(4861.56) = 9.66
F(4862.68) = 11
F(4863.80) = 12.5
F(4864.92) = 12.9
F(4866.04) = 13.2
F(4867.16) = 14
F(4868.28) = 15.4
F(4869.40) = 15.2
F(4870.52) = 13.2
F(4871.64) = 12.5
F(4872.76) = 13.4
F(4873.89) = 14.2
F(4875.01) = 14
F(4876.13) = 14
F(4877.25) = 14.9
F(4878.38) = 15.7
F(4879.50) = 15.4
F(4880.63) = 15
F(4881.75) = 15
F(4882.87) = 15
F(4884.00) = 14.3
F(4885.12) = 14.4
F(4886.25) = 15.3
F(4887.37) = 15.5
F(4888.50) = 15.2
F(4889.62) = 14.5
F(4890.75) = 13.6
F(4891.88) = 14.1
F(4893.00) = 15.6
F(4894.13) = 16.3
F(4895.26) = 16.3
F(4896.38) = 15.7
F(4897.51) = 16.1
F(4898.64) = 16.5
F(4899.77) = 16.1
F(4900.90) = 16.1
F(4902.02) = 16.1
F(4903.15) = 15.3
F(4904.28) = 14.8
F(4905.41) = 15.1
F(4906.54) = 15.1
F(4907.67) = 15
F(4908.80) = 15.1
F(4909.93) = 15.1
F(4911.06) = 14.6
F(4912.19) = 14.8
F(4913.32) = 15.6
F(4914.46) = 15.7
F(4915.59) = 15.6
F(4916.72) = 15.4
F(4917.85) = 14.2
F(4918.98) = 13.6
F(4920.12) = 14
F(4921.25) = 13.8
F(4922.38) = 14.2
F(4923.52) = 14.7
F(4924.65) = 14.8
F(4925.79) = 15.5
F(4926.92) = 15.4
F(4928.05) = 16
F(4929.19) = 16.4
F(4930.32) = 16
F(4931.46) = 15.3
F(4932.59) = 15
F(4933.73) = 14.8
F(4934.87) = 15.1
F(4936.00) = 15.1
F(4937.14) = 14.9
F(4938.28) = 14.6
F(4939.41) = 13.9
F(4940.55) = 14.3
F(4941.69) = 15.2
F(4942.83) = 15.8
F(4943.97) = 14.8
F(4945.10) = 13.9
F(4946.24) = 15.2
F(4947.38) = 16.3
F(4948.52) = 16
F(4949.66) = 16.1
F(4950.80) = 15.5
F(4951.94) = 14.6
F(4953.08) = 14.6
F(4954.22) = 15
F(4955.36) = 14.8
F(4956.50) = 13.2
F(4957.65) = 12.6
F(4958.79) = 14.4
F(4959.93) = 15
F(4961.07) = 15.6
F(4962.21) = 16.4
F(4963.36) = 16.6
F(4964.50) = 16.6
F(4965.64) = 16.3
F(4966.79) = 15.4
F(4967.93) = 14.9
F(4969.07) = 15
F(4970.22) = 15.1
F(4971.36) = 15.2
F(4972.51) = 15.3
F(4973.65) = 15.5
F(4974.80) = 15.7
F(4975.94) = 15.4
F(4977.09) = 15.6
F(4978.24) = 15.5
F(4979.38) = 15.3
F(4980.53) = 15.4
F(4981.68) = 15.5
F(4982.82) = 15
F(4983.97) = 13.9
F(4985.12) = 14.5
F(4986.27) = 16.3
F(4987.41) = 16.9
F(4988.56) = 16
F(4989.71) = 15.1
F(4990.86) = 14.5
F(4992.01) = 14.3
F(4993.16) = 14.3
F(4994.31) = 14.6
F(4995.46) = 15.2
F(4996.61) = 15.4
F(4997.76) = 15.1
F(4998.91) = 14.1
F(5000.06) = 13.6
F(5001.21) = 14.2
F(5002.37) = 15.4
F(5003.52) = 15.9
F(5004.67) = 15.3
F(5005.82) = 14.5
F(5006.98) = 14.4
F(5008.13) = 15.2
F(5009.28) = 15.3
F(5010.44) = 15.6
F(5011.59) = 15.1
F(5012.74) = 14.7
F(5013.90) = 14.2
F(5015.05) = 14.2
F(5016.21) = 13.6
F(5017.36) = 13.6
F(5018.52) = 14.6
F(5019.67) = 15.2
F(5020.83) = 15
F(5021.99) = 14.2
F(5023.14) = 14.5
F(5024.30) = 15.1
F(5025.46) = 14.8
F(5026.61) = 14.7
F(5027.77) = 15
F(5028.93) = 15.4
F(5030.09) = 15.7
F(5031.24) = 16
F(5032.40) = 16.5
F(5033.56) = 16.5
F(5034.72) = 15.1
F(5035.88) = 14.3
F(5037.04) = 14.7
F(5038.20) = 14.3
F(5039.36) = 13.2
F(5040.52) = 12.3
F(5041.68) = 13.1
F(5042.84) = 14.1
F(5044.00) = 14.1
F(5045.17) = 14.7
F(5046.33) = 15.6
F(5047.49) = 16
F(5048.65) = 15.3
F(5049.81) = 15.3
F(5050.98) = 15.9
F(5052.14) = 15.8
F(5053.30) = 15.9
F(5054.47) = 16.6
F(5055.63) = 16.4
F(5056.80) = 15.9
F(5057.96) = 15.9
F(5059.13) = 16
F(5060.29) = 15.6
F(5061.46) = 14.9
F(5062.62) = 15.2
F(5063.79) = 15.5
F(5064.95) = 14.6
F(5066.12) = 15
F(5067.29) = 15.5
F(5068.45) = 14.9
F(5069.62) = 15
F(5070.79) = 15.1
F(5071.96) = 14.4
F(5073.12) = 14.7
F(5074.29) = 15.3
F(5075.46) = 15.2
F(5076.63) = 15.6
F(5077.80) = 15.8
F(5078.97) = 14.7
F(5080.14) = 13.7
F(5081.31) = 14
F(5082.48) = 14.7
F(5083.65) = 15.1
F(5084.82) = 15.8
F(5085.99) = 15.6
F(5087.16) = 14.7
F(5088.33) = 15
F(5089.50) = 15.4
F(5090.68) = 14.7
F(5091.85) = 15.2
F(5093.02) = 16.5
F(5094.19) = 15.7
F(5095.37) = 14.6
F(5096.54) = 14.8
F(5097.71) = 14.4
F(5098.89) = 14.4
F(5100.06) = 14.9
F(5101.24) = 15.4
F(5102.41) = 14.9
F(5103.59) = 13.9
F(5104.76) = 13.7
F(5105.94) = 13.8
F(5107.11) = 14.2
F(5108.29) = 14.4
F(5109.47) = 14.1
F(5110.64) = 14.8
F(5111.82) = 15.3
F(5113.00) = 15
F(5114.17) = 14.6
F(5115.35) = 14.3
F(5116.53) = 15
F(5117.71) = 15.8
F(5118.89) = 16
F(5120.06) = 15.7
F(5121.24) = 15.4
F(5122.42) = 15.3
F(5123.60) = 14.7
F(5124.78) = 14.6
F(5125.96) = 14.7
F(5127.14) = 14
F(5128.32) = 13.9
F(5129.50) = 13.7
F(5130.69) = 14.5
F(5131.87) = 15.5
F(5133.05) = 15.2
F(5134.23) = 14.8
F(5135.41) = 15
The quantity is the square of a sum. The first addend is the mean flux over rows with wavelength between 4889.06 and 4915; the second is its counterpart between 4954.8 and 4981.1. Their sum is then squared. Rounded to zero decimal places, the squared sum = 937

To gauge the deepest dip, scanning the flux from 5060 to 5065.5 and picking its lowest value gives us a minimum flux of 14.6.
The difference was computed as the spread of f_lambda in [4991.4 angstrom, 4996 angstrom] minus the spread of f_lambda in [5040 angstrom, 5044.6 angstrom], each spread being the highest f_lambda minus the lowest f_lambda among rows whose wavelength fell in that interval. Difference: -0.9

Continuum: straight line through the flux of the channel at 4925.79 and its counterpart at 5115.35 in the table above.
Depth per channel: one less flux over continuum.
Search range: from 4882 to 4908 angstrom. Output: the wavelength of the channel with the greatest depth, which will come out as 4890.75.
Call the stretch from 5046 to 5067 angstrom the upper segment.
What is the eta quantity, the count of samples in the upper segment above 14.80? 17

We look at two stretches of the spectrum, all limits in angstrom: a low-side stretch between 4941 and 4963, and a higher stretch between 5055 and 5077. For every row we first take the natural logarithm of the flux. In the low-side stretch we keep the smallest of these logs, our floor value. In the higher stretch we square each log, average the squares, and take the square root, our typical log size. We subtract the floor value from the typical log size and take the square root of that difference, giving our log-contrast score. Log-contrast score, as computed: 0.44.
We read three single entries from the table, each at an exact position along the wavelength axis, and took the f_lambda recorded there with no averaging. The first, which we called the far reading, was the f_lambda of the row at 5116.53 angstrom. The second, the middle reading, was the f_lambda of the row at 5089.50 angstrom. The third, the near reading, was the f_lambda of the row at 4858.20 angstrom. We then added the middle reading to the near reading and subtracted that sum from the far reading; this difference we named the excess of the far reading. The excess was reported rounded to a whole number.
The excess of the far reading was -13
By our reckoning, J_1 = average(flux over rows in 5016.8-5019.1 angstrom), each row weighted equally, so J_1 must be 14.1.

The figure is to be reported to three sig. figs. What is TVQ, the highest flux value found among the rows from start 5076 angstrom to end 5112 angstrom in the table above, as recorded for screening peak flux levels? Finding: 16.5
